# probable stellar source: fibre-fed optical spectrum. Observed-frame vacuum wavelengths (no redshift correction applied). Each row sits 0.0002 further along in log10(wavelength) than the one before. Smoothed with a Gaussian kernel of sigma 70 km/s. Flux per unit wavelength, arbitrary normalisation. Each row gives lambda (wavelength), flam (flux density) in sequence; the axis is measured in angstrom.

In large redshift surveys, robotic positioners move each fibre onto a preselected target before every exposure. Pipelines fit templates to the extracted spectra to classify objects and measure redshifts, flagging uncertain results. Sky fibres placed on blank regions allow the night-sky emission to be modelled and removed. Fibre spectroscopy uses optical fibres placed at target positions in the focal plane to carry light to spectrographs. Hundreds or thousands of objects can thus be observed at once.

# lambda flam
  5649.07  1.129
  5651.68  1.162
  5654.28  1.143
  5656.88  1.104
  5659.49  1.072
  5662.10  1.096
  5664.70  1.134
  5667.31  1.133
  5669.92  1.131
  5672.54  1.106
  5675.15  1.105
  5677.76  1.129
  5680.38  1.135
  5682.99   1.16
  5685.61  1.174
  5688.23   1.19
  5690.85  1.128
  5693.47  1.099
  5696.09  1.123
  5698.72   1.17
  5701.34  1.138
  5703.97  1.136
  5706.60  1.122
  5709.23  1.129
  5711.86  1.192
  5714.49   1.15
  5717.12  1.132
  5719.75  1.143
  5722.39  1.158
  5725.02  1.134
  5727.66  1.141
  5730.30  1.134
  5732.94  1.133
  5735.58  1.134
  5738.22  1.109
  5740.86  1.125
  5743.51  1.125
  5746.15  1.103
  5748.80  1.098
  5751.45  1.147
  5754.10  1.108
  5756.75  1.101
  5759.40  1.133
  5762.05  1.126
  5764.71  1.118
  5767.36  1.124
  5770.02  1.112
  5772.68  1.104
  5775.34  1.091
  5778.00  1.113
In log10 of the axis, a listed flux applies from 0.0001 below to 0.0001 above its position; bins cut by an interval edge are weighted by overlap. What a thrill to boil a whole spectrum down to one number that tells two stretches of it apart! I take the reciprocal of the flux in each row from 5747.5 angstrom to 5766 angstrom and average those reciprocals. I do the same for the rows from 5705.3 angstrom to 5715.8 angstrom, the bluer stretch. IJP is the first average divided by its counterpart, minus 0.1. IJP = 0.926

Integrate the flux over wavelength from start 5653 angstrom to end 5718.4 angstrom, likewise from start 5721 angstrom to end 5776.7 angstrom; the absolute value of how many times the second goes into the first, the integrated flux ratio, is 1.2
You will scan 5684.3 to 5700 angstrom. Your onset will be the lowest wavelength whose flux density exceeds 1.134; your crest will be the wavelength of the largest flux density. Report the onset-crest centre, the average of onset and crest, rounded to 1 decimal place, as 5686.9 angstrom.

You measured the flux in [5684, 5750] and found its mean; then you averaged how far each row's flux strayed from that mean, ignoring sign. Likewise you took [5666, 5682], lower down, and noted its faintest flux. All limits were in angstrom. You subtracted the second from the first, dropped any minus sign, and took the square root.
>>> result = 1.04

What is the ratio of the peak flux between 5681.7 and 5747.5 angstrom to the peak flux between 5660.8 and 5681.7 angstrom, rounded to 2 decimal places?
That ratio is 1.05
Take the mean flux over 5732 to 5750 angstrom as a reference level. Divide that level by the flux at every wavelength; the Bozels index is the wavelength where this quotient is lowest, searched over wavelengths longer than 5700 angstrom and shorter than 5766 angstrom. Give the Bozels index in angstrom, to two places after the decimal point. 5711.86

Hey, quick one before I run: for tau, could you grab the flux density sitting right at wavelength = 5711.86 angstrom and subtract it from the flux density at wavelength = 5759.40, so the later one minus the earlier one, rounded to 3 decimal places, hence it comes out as -0.059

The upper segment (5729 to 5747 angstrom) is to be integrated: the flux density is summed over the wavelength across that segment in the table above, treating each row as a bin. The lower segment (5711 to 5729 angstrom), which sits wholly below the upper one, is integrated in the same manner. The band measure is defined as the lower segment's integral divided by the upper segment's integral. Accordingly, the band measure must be 1.02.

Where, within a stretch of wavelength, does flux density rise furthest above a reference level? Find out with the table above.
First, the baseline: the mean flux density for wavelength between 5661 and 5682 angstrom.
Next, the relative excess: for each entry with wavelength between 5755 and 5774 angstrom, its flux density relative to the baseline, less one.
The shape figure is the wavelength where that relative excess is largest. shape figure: 5759.40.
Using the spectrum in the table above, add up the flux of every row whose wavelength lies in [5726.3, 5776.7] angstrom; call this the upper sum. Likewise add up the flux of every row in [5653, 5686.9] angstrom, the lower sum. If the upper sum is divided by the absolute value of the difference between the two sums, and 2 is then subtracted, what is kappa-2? 1.2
